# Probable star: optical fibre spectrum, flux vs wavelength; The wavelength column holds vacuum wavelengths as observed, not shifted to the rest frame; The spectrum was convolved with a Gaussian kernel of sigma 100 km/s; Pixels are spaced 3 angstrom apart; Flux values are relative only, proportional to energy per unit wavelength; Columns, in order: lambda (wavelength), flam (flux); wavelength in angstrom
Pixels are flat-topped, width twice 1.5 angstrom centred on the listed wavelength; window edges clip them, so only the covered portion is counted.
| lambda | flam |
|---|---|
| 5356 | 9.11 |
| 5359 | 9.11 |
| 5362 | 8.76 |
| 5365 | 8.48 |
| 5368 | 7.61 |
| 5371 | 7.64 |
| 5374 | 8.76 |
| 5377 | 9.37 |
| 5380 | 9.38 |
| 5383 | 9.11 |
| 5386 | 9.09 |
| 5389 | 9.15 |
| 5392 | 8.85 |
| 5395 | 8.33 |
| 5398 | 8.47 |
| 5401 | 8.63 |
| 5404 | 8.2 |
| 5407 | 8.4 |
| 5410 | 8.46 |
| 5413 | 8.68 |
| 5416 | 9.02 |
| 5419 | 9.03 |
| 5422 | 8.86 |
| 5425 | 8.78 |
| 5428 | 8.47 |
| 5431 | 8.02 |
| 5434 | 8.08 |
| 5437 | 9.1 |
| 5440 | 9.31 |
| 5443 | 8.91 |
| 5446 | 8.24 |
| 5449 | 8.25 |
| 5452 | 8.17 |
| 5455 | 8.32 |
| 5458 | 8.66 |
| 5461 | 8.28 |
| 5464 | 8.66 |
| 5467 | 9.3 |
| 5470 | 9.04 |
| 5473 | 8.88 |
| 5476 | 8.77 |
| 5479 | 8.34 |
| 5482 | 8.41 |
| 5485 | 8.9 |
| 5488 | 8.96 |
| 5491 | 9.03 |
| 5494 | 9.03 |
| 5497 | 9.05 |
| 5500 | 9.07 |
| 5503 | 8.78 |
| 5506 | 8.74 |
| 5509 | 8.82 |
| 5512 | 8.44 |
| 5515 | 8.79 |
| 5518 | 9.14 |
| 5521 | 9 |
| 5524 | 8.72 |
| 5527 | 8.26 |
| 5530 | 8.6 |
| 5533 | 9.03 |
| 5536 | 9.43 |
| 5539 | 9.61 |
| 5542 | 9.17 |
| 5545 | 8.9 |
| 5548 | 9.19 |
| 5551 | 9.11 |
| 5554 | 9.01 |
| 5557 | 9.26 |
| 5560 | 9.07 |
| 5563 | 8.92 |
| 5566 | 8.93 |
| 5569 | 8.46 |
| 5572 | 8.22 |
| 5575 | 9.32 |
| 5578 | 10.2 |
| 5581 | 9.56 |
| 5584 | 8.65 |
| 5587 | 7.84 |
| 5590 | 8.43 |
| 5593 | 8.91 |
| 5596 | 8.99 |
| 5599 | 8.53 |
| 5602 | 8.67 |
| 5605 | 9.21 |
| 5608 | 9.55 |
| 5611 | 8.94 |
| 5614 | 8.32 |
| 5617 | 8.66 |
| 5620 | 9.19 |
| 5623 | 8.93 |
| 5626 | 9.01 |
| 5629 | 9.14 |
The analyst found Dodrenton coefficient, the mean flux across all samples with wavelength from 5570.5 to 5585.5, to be 9.19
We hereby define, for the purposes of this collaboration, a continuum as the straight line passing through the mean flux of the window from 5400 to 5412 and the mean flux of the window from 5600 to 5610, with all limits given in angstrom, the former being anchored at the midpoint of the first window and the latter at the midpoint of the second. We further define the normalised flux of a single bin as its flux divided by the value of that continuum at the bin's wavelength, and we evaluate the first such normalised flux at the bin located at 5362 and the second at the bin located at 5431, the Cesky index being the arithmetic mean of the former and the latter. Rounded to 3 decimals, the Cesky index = 1.001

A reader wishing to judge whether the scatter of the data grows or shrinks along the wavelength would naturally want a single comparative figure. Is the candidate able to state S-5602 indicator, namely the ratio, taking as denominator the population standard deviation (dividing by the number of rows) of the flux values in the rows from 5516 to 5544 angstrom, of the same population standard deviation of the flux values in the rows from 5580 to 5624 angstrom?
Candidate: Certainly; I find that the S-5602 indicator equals 1.1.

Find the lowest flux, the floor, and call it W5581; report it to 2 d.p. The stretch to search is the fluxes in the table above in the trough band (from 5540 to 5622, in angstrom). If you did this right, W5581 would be 7.84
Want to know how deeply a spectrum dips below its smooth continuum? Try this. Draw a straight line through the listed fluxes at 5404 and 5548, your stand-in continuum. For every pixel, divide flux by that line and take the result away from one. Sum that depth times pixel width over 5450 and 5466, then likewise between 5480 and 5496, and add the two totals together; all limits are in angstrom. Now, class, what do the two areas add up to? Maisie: 0.1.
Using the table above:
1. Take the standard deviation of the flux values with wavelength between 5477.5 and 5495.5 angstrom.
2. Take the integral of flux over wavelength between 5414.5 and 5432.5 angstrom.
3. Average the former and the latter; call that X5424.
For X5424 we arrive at 78.4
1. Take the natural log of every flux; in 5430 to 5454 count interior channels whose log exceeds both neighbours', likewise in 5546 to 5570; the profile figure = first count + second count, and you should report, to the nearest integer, 4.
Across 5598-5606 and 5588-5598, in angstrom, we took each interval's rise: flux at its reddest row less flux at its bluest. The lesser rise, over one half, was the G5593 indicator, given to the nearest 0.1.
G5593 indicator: 1.1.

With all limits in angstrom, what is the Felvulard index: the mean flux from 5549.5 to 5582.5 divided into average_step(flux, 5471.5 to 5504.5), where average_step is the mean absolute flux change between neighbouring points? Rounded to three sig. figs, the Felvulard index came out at 0.0171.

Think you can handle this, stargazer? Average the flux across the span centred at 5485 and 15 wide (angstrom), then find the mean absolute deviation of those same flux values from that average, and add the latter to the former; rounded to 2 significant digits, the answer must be 9.0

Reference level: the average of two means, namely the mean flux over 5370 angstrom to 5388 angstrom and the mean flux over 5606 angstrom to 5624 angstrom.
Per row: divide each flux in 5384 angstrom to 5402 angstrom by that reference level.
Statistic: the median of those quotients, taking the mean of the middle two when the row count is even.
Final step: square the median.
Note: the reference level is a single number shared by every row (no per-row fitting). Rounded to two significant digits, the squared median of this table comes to 0.96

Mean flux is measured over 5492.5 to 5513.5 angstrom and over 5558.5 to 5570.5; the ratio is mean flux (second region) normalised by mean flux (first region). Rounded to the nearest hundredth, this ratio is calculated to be 1.00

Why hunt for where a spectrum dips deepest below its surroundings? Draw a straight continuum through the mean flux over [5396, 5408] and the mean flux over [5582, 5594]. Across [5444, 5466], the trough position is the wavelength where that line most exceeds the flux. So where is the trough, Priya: 5452 angstrom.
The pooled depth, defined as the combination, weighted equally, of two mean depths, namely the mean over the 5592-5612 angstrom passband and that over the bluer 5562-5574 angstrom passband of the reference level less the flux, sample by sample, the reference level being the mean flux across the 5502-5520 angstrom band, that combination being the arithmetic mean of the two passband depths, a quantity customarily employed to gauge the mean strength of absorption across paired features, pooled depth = -0.02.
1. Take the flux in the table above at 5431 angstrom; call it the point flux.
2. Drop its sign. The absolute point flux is 8.0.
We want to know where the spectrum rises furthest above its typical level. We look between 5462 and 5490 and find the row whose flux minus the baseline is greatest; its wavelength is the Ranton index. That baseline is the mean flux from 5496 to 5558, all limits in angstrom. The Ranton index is 5467 angstrom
